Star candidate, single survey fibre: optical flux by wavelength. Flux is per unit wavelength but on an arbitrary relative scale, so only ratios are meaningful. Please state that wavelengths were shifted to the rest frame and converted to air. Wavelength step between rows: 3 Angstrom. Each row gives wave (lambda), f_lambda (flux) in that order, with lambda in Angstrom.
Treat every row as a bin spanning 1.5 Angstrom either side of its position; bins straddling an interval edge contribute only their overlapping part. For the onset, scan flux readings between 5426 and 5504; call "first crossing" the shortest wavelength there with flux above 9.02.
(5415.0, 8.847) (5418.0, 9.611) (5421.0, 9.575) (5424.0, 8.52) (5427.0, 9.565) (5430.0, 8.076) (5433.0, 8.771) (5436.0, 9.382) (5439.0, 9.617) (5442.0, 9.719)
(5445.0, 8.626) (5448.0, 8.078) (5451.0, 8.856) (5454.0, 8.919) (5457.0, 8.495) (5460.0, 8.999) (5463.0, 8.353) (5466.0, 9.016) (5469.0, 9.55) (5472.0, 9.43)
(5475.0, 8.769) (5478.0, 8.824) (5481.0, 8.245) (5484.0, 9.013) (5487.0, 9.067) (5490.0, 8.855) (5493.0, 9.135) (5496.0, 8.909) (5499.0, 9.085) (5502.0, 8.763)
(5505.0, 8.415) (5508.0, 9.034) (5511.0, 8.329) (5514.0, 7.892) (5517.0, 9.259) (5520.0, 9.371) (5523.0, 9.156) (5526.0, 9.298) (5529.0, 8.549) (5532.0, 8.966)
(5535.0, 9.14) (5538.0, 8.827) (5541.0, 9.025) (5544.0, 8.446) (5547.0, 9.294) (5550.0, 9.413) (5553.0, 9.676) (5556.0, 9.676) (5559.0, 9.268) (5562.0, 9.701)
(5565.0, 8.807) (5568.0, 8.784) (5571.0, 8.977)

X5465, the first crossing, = 5427.0 Angstrom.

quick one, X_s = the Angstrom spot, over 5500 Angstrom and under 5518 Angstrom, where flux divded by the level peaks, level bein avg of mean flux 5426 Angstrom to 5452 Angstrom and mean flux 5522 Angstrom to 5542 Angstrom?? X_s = 5517.0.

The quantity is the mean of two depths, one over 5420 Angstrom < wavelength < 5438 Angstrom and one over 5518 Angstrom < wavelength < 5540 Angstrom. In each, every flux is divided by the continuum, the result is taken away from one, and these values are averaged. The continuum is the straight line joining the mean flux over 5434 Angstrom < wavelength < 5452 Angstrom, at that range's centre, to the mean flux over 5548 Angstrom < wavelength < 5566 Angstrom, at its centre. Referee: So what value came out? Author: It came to 0.016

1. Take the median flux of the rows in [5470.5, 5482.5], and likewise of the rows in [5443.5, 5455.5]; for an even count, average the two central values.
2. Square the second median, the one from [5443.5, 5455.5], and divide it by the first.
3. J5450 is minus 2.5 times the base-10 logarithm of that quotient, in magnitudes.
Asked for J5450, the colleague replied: -2.35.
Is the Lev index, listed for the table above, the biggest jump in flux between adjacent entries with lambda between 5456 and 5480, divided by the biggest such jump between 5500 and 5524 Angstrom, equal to 0.49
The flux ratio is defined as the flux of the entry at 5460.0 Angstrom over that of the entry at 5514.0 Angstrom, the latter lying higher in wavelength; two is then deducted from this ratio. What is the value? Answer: -0.86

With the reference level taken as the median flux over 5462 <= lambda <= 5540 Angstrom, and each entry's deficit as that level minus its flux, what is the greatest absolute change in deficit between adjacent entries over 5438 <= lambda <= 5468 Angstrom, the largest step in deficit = 1.1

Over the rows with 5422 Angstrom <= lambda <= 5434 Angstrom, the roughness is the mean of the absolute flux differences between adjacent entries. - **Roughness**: 1.08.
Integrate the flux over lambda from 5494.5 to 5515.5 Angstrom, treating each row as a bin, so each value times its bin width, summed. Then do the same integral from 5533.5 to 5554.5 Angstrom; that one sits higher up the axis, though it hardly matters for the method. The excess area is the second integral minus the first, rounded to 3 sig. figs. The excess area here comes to 10.2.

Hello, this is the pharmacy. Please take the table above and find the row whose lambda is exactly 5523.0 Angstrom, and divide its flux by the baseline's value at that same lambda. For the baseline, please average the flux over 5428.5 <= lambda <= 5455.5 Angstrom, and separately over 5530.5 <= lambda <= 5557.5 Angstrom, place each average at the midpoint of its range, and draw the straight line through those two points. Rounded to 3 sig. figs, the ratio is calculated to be 1.01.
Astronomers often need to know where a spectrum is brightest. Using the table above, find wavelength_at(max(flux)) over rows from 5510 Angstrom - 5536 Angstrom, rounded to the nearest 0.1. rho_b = 5520.0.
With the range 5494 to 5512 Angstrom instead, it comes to 5499.0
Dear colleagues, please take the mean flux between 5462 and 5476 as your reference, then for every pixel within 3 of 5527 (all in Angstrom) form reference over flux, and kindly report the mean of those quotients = 1.01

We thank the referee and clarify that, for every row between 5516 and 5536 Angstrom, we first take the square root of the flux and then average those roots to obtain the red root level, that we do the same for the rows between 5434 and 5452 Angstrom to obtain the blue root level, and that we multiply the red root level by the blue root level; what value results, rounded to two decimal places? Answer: 9.07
